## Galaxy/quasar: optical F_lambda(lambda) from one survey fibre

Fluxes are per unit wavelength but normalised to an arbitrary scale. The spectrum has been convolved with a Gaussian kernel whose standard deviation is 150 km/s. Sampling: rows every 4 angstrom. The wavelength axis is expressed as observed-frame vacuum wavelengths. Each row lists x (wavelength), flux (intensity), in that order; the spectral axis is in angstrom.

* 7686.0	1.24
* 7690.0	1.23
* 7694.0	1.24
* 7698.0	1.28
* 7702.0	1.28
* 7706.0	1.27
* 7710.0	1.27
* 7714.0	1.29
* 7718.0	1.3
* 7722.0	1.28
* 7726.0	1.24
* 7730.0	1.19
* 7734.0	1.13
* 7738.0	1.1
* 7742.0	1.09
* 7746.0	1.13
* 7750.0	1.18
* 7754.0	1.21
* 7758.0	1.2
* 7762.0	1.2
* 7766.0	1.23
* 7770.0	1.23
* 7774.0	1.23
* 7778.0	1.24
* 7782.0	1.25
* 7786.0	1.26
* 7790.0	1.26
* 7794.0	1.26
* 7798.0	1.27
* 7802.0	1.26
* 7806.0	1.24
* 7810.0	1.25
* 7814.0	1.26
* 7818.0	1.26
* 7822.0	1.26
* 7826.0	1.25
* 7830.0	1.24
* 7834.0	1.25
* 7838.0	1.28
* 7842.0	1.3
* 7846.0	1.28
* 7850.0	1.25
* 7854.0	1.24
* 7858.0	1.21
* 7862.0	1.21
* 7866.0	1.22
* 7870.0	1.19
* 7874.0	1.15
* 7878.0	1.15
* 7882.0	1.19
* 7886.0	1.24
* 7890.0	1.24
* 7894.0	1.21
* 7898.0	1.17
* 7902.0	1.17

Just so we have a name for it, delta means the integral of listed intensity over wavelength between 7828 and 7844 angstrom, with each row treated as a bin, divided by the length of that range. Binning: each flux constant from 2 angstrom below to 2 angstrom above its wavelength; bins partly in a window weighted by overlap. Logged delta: 1.27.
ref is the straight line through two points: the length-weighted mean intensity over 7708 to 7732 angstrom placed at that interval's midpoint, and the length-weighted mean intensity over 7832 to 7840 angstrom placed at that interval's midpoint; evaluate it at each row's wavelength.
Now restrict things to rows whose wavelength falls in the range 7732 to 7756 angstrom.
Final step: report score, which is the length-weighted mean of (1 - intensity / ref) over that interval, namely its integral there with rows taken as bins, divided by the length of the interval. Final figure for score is 0.097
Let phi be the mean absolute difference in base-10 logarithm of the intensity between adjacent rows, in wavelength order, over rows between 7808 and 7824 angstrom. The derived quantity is 0.0012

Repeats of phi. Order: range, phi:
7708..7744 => 0.0108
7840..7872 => 0.0065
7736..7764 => 0.0088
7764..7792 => 0.0017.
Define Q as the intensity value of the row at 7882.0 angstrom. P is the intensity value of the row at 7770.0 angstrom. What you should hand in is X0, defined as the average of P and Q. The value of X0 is 1.21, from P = 1.23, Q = 1.19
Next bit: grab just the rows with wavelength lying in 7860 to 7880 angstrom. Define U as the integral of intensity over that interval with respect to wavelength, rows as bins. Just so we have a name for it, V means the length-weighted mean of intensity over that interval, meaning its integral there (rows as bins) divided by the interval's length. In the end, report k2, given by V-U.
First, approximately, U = 23.7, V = 1.184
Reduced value -22.5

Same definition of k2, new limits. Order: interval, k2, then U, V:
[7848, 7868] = -23.3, 24.5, 1.226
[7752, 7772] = -23.1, 24.3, 1.214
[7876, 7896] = -22.9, 24.1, 1.206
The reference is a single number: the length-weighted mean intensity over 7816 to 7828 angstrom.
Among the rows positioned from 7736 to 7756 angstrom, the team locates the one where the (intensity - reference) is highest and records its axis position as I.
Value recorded 7754.0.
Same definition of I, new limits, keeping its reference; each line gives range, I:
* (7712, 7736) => 7718.0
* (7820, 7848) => 7842.0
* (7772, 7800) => 7798.0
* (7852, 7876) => 7854.0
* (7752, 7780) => 7778.0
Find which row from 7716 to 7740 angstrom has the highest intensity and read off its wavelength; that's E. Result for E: 7718.0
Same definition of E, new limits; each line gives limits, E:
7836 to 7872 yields 7842.0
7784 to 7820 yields 7798.0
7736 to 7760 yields 7754.0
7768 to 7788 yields 7786.0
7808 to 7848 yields 7842.0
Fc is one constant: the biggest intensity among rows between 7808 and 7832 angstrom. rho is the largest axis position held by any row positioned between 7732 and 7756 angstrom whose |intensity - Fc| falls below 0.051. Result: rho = 7754.0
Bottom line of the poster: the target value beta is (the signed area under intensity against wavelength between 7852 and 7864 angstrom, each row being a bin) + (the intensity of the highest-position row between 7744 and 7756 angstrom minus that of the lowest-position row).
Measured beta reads 14.7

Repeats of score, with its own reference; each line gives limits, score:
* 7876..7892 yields 0.048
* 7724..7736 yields 0.060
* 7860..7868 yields 0.040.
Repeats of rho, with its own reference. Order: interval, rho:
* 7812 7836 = 7834.0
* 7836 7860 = 7858.0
